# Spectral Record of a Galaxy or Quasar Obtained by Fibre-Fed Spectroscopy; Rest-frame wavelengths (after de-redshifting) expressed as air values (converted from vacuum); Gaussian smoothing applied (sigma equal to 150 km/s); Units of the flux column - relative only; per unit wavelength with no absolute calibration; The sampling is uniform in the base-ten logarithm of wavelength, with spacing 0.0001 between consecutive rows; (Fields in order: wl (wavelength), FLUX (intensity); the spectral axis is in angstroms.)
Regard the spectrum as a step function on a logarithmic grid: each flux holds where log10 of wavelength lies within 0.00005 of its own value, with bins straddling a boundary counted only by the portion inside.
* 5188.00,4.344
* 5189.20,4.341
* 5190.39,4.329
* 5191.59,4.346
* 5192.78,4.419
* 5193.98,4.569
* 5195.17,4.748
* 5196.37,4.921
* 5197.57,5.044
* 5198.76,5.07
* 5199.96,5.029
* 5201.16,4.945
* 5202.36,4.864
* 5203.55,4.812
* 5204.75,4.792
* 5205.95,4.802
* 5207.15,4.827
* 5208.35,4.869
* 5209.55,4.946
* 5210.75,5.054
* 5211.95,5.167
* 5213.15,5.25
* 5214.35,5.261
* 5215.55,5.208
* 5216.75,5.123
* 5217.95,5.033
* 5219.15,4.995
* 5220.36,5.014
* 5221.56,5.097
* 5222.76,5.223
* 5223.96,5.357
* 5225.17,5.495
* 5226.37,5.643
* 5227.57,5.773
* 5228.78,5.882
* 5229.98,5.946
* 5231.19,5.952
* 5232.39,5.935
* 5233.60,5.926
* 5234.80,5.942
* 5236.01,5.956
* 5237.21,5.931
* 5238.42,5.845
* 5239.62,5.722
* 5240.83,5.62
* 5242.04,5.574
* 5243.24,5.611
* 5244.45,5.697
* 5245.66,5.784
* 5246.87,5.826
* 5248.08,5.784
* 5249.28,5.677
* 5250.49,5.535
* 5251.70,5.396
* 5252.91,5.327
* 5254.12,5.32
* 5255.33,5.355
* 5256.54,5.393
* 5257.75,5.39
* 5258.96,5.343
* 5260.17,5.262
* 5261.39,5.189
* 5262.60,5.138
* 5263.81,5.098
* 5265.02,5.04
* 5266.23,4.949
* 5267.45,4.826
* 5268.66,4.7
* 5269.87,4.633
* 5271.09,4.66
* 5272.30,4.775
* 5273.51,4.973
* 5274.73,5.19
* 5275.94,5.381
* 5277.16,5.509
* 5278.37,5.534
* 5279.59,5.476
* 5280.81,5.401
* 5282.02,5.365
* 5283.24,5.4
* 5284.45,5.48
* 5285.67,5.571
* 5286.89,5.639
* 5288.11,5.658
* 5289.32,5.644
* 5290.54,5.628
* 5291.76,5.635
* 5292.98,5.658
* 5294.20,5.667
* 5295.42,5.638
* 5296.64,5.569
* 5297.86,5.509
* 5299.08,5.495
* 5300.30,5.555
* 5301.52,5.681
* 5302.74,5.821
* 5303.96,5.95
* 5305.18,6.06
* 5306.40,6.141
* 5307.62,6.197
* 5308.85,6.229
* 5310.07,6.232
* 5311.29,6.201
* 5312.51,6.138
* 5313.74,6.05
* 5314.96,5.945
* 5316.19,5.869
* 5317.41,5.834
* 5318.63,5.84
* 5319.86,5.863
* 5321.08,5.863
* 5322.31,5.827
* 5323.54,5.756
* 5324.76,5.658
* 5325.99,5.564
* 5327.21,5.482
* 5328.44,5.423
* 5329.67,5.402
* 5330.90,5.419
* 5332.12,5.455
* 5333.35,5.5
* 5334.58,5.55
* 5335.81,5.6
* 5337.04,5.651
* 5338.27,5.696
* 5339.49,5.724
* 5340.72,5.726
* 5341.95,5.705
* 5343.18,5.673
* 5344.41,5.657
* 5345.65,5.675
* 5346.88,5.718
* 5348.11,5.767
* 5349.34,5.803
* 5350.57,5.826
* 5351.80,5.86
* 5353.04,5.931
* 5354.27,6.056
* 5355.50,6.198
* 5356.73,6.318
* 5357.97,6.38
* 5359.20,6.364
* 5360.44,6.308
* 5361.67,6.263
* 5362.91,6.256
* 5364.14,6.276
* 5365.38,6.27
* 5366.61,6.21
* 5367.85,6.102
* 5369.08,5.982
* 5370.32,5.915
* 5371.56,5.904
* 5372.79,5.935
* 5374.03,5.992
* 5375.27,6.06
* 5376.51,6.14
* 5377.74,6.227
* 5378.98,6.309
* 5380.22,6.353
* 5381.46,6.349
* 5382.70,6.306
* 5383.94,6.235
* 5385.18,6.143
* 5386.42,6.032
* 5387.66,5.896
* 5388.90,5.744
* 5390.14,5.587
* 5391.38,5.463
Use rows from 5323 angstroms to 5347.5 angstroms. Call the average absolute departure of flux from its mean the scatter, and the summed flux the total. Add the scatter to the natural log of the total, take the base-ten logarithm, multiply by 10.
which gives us 6.83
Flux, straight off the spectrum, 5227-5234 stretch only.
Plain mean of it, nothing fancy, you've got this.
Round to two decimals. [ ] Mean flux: 5.90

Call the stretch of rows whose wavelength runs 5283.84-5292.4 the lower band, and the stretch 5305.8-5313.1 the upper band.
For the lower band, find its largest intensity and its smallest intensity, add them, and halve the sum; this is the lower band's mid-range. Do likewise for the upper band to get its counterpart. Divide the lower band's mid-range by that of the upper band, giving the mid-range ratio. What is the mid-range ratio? 0.90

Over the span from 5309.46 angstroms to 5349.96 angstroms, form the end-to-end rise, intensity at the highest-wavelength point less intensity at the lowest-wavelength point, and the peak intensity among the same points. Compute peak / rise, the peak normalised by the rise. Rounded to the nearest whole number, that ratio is -15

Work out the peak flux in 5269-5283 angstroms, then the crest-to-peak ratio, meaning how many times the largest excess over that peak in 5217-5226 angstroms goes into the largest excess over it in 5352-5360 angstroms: -22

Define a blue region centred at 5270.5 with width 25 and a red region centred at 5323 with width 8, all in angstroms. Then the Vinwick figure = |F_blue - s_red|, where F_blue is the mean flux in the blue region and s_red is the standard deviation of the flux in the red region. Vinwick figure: 5.0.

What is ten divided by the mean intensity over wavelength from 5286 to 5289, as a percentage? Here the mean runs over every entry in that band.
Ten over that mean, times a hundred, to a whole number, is 177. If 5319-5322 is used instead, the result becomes 171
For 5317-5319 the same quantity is 171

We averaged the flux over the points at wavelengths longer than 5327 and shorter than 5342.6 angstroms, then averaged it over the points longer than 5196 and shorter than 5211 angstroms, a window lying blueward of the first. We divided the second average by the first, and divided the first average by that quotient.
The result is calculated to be 6.3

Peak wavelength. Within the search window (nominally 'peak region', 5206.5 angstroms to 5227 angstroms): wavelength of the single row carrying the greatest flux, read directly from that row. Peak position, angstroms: 5226.37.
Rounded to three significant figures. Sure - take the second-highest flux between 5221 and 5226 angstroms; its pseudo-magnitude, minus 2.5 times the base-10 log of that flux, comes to -1.82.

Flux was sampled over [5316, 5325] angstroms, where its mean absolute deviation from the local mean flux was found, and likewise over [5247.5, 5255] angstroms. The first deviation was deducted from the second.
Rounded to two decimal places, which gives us 0.11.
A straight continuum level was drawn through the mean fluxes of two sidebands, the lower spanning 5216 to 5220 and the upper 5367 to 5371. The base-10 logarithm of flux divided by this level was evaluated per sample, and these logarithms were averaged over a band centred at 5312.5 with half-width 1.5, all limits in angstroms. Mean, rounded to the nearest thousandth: 0.036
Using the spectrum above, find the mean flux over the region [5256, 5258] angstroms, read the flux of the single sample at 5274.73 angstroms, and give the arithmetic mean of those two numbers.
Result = 5.29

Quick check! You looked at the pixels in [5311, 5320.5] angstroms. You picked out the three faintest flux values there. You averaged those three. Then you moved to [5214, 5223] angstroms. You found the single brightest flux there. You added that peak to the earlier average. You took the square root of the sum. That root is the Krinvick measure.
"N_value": 3.33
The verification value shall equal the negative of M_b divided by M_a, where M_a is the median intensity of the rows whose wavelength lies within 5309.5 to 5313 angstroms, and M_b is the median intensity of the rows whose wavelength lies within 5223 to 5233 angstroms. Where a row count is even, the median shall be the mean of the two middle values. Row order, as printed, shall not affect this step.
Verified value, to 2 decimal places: -0.94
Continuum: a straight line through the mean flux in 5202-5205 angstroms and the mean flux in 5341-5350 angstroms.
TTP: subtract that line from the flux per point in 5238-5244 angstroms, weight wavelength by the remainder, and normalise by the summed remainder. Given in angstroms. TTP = 5240.6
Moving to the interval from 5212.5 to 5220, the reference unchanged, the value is 5215.2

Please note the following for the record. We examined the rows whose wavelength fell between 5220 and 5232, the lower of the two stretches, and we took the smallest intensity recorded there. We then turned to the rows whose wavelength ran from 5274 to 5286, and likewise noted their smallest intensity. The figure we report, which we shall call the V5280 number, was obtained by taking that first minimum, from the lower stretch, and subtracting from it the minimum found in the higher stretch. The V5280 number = -0.2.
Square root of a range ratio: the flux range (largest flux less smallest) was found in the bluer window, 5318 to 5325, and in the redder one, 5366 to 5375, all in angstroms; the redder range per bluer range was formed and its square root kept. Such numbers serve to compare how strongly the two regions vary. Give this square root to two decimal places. 1.22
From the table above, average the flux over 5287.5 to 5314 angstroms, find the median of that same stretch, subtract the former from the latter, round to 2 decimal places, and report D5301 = -0.16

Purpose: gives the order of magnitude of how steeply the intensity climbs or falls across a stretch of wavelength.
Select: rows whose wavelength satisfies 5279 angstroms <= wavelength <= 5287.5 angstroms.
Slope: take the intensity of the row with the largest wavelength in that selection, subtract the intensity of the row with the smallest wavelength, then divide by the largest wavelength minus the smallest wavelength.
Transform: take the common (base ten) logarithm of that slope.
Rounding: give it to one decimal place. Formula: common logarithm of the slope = -1.7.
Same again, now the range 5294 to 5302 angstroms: -2.7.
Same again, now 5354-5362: -1.6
